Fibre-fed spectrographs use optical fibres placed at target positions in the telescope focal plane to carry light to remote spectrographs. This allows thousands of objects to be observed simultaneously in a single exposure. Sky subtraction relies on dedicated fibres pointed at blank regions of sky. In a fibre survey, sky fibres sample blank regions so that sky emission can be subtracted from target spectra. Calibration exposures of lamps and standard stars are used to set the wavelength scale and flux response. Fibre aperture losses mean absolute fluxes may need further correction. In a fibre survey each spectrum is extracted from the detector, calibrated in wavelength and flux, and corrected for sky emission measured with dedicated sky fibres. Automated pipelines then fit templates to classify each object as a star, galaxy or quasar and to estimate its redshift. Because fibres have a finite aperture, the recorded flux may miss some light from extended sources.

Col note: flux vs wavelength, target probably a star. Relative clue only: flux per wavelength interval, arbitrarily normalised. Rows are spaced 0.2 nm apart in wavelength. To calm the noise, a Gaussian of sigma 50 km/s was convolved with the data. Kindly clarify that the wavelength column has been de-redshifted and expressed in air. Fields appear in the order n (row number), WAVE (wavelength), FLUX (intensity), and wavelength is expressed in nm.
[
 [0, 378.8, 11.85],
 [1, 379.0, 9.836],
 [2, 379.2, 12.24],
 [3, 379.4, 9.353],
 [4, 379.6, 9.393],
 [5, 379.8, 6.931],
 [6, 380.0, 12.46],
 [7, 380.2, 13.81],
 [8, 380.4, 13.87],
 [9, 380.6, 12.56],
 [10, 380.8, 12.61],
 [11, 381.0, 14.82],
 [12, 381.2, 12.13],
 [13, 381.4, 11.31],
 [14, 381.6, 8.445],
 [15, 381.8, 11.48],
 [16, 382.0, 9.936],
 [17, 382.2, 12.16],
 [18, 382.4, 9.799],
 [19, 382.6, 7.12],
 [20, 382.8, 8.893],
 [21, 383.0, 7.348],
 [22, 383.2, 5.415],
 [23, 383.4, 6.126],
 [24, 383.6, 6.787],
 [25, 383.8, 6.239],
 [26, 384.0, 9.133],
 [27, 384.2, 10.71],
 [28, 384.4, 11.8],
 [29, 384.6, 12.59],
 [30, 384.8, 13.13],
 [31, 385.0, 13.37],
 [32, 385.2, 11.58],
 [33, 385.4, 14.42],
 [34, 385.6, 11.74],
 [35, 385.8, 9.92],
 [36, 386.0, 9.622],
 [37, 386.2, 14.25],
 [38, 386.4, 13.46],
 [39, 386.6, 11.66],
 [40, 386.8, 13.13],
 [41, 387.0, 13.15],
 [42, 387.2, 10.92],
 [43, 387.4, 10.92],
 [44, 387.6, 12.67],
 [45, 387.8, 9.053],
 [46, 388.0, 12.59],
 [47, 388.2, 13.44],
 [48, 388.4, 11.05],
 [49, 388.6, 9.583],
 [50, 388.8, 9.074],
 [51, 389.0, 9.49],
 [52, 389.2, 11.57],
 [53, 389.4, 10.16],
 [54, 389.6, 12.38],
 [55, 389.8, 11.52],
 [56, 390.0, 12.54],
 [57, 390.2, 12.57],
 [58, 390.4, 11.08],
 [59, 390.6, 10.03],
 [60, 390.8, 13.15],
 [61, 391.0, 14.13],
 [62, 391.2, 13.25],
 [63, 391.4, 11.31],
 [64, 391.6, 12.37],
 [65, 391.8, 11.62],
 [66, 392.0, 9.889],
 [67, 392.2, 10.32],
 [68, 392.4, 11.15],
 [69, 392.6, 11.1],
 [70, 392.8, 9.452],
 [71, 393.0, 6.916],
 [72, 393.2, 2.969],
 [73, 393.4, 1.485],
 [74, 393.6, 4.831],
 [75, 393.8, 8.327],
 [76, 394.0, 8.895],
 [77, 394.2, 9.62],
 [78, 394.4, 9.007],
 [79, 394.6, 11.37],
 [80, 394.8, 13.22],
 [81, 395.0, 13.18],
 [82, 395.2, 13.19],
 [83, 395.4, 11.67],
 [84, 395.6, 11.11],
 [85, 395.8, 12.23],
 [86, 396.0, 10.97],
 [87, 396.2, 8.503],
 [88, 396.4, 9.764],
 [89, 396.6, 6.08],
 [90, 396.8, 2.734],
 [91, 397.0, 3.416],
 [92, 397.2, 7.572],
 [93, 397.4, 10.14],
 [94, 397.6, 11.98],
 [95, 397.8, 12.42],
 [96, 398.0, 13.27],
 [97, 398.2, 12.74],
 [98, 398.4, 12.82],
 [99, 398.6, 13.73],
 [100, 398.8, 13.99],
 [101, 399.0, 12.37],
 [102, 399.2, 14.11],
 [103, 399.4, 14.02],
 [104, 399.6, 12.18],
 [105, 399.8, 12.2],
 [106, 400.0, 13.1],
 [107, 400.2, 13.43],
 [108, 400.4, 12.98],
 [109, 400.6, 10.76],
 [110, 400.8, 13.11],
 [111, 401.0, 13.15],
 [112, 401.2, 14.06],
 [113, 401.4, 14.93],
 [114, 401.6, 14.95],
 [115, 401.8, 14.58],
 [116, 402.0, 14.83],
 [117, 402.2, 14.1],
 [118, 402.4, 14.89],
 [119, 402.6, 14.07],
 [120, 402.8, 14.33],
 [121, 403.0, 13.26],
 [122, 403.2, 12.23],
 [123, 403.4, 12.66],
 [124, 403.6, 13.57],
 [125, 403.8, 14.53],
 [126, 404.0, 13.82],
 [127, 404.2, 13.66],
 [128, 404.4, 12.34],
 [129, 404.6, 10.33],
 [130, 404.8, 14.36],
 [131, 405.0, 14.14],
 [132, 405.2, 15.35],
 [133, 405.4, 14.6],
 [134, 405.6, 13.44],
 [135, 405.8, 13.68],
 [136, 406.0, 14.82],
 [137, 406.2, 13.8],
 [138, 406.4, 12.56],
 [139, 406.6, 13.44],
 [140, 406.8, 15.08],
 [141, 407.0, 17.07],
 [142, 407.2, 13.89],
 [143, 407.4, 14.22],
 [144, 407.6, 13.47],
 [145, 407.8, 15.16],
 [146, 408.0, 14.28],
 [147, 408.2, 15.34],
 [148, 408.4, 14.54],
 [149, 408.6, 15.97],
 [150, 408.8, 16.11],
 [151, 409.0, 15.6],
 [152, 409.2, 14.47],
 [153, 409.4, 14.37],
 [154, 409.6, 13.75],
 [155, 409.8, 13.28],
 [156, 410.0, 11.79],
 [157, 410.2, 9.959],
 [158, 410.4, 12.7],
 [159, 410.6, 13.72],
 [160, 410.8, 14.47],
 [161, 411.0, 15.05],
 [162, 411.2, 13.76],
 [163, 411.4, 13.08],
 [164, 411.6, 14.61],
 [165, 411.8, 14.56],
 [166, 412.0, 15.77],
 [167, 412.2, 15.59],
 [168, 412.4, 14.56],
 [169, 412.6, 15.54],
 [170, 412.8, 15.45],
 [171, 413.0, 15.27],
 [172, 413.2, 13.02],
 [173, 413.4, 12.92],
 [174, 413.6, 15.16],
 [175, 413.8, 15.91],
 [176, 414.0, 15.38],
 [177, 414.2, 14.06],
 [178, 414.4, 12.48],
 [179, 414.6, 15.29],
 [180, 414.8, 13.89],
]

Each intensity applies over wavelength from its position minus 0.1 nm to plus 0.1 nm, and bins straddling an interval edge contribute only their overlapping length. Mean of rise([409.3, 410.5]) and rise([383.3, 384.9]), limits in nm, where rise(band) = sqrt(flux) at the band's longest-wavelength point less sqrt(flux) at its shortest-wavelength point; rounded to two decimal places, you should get 0.46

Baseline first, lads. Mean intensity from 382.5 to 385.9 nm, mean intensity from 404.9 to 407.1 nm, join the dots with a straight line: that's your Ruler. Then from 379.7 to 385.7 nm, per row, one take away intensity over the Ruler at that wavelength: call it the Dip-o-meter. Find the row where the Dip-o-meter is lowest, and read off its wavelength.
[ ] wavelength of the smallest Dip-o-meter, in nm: 381.0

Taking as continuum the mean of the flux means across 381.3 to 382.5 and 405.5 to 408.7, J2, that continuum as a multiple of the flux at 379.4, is 1.33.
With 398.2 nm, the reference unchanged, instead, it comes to 0.98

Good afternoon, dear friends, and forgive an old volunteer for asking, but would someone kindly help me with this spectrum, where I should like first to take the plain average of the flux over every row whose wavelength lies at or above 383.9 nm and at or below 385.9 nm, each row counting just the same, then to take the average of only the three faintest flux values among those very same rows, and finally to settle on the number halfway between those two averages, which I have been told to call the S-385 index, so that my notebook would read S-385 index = 11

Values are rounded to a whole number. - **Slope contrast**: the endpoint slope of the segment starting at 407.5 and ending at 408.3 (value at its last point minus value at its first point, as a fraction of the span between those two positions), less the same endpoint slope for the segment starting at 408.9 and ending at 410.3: 8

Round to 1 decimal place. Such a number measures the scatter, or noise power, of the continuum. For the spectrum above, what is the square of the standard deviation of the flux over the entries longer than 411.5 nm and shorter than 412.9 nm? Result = 0.3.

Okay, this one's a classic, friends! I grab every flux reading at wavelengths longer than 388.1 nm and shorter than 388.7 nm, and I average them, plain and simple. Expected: 11.4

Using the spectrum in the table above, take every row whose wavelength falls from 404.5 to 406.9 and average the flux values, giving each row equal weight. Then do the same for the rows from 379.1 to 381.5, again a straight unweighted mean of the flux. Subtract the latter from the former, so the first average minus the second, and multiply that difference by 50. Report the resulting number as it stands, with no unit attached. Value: 100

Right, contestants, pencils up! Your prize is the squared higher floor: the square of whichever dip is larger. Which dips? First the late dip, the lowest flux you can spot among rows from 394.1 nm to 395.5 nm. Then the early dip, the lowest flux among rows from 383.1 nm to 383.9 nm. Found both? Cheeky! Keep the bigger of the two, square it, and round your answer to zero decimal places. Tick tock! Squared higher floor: 81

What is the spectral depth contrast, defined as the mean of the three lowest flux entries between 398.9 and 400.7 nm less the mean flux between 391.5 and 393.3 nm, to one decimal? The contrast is 2.2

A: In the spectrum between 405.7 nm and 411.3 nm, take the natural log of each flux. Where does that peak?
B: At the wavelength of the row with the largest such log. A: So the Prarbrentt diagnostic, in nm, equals 407.0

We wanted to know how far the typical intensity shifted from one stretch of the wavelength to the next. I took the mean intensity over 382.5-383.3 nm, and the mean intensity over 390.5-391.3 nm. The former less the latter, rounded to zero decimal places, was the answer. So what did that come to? -5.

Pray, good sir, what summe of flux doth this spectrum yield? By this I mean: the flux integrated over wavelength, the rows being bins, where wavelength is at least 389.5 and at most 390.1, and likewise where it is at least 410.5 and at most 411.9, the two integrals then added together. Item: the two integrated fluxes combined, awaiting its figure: 27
